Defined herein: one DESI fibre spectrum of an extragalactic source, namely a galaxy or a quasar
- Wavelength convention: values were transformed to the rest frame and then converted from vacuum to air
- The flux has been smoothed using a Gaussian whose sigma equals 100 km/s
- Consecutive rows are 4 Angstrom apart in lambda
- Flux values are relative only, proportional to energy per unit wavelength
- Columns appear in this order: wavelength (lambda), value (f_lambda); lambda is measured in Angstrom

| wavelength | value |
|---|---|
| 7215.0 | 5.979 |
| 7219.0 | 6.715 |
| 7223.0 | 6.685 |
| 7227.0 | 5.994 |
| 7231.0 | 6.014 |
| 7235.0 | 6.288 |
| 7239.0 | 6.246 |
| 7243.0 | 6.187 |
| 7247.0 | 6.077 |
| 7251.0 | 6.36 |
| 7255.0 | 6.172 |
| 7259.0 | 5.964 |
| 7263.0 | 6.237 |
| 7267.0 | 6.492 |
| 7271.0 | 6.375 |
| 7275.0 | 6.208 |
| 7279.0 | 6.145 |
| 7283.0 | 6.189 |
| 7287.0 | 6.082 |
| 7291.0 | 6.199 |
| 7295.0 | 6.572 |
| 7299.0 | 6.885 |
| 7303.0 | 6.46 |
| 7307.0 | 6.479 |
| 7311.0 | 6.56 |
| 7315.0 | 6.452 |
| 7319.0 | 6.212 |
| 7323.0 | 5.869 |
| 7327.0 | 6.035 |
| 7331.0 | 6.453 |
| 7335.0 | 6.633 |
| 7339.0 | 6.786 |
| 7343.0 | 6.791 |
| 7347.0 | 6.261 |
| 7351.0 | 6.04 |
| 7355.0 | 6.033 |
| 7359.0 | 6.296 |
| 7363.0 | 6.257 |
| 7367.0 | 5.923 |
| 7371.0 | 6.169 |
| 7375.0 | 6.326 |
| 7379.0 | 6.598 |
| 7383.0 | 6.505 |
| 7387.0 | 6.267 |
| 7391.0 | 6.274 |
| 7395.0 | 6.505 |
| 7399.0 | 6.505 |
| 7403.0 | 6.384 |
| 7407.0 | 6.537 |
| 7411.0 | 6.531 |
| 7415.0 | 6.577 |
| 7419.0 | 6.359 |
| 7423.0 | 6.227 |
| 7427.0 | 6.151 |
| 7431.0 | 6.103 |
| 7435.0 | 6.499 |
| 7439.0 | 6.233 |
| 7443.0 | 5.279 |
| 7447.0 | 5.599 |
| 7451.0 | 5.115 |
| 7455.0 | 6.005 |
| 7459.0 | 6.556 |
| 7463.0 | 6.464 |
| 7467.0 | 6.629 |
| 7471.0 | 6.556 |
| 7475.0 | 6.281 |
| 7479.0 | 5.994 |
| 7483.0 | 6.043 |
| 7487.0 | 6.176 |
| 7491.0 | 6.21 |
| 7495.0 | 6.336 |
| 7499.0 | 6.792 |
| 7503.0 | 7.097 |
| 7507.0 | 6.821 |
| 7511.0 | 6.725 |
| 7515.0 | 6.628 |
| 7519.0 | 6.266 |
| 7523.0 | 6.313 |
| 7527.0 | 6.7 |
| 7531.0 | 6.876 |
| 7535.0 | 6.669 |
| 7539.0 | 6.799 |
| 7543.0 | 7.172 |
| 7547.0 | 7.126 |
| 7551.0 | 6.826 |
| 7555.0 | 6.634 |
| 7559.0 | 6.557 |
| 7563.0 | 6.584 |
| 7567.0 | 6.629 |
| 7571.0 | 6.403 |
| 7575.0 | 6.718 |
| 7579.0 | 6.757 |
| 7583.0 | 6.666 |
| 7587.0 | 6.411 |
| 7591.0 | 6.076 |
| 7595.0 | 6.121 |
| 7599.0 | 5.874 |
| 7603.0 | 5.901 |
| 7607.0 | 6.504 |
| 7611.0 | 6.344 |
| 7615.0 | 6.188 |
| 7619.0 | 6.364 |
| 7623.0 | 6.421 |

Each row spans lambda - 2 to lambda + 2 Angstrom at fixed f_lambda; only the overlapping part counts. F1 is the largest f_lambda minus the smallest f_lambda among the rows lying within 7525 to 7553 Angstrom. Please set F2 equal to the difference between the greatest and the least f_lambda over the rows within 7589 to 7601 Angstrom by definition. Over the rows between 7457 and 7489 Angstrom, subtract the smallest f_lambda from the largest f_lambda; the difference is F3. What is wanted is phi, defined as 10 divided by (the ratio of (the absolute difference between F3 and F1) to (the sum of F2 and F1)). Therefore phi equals 57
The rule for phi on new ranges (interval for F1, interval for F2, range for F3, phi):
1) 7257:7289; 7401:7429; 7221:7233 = 59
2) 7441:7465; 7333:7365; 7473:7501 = 34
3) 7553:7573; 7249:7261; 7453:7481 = 16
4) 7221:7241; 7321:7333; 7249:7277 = 78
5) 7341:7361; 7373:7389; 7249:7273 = 47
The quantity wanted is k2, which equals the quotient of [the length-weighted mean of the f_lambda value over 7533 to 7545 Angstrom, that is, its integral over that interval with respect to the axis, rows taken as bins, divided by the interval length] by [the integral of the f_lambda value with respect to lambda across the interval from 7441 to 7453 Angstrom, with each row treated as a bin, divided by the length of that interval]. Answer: 1.29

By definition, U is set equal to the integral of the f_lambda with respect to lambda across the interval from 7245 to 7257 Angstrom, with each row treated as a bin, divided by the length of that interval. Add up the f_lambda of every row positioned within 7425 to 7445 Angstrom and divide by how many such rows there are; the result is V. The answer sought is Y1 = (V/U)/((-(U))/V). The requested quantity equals -0.95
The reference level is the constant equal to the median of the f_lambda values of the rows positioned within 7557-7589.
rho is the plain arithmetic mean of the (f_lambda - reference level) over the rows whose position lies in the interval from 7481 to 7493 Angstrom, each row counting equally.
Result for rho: -0.46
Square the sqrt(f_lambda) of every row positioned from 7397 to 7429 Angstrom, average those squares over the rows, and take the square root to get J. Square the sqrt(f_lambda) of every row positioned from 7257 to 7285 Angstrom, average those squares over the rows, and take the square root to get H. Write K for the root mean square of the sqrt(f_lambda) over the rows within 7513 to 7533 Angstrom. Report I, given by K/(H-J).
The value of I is -72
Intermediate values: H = 2.50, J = 2.53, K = 2.56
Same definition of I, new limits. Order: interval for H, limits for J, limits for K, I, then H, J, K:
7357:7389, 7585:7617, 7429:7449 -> 106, 2.51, 2.49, 2.44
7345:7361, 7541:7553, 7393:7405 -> -15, 2.48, 2.65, 2.54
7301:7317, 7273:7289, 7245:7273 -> 38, 2.55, 2.48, 2.50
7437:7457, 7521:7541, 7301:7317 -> -12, 2.38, 2.58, 2.55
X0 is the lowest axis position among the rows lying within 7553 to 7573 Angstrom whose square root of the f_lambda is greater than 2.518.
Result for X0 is 7555.0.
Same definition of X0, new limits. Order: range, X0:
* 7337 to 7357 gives 7339.0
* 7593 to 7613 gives 7607.0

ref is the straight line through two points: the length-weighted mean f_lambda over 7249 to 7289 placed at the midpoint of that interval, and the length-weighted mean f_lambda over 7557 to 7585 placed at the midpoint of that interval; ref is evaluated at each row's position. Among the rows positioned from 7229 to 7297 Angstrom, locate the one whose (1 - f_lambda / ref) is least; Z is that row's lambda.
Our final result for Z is 7295.0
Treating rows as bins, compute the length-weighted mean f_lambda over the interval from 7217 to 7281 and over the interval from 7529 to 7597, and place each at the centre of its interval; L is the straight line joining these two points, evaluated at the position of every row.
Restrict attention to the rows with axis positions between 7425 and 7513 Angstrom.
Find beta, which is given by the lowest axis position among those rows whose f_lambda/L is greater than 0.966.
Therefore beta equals 7435.0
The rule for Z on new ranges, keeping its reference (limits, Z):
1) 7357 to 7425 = 7379.0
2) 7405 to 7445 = 7415.0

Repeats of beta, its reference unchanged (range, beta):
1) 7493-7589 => 7499.0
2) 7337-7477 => 7339.0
